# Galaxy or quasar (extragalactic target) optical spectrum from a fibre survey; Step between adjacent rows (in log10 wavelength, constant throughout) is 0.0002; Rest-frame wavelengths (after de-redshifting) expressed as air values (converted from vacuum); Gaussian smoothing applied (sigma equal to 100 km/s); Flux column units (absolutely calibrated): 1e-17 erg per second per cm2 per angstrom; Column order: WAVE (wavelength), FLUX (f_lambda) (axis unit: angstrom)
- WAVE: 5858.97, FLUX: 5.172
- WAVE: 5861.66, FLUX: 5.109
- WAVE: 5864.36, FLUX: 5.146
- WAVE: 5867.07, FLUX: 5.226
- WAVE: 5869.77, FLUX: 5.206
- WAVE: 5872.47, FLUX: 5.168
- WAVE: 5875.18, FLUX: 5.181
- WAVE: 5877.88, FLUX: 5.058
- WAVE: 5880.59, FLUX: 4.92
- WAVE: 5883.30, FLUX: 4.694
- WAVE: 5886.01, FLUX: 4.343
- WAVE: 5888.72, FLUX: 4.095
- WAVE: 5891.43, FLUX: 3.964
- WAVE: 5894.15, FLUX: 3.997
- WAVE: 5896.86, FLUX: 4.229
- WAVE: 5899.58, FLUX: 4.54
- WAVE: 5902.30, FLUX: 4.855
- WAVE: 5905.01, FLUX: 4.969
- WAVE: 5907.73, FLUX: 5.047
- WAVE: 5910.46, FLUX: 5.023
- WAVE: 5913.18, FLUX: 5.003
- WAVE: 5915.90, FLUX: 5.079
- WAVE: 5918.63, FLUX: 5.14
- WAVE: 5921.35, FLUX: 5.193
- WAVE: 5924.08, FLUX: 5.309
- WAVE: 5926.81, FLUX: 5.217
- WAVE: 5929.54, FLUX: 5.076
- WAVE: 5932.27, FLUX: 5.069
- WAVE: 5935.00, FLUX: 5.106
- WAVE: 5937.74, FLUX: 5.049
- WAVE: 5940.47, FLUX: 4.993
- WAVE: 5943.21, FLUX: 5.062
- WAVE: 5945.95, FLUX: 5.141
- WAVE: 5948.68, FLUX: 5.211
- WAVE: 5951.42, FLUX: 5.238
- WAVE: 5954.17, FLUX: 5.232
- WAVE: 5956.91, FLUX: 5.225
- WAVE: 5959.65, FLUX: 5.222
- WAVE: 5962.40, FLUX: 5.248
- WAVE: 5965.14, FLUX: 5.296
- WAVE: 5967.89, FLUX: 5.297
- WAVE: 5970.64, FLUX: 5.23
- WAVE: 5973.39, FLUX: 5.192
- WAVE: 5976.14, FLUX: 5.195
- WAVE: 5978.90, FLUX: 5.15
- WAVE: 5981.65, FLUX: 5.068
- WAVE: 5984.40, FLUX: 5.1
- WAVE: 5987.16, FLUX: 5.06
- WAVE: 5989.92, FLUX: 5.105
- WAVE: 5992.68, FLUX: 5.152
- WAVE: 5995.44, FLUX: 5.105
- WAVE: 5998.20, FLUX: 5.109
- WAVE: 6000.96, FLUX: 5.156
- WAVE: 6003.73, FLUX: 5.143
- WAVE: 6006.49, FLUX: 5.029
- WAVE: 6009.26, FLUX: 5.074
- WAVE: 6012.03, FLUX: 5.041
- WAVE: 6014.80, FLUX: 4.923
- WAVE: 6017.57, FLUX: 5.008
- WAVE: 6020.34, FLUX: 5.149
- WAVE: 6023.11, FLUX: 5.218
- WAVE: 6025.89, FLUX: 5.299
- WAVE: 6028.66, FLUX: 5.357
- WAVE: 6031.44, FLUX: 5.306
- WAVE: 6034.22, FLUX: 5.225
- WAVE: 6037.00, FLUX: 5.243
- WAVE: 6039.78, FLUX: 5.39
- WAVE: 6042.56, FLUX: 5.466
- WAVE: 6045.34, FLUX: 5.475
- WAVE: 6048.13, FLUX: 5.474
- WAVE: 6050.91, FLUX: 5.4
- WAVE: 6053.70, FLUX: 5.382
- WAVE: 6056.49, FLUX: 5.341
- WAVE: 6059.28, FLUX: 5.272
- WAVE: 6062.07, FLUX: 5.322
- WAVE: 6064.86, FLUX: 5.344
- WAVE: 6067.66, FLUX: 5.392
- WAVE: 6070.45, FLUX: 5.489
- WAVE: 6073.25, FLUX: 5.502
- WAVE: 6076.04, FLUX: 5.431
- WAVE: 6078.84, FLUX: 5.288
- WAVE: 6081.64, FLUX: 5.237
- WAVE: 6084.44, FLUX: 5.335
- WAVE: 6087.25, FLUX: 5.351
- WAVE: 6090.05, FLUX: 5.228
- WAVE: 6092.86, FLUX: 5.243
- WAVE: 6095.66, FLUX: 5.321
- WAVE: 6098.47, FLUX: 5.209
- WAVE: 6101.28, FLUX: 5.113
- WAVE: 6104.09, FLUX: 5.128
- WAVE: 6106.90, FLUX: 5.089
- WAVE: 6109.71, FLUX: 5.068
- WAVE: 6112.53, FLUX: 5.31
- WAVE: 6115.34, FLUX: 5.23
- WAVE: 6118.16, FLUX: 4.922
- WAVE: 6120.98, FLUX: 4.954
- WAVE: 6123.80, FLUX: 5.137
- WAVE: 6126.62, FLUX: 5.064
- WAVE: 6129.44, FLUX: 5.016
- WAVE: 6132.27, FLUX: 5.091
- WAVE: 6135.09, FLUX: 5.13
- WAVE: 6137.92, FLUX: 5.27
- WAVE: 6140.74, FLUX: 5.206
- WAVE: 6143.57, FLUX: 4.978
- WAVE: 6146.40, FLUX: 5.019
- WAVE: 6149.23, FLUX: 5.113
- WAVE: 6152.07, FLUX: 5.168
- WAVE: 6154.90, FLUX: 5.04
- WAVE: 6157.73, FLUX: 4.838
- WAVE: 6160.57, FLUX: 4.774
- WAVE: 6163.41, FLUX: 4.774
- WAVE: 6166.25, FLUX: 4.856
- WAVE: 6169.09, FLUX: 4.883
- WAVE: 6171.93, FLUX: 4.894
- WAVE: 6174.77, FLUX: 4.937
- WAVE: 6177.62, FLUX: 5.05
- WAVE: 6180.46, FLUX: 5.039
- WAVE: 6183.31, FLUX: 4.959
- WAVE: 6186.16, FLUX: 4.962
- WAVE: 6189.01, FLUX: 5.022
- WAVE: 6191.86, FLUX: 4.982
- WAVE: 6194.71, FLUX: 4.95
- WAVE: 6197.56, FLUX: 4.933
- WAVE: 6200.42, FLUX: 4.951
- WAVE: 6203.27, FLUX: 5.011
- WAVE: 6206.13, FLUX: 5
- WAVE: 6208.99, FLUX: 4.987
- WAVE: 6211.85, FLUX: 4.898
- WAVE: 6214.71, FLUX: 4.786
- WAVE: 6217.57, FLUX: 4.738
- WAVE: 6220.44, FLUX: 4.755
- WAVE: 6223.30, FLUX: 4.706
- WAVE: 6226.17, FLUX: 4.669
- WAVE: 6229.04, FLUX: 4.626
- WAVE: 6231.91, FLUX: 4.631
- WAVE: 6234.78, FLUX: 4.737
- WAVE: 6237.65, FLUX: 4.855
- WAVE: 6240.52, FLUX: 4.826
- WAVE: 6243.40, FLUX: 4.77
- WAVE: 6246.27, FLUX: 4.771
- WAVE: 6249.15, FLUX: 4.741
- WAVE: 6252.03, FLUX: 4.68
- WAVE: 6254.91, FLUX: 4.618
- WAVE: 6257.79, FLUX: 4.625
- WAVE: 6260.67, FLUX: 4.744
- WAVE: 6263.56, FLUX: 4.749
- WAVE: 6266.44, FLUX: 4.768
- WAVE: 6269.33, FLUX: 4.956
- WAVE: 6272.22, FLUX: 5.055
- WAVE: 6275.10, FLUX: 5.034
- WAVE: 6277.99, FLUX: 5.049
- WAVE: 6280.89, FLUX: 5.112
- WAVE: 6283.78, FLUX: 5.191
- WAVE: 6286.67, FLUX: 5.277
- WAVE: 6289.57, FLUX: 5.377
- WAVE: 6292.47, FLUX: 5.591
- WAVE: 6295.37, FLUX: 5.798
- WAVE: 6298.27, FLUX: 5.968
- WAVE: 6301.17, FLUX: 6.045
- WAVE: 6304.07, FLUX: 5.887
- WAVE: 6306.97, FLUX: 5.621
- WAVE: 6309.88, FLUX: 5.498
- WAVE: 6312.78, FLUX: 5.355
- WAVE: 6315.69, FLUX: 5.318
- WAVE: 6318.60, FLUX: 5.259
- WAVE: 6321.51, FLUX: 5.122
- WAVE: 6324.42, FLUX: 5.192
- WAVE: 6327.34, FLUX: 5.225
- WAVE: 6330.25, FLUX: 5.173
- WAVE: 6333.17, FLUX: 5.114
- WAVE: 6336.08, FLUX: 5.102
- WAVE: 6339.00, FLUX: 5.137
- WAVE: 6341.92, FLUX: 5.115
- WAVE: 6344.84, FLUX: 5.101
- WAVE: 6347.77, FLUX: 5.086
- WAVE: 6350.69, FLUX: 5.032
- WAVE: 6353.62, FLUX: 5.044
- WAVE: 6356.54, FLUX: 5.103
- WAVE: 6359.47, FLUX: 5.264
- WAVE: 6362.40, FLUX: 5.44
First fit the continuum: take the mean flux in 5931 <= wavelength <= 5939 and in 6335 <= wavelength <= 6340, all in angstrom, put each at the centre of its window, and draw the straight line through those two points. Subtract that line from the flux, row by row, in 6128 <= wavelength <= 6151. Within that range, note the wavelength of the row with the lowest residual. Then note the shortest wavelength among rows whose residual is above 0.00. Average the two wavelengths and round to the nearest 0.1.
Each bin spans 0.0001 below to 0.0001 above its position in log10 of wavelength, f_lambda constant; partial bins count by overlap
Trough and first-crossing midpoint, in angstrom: 6139.3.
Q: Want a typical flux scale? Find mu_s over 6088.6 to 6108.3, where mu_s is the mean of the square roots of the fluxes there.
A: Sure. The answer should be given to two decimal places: 2.28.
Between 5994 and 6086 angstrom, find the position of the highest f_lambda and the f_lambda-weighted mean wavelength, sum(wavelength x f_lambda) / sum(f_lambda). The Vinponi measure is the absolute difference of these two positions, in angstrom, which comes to 32.9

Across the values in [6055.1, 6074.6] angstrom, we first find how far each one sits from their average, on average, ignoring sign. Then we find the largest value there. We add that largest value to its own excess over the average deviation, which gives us 10.9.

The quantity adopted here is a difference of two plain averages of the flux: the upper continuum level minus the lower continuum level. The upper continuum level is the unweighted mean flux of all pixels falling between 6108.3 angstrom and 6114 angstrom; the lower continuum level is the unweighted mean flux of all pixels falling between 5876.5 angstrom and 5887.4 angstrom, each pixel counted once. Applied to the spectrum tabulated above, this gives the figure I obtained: 0.4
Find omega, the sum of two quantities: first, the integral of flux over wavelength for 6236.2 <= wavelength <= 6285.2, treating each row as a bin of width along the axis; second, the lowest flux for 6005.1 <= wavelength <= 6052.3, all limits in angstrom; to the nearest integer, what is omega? 243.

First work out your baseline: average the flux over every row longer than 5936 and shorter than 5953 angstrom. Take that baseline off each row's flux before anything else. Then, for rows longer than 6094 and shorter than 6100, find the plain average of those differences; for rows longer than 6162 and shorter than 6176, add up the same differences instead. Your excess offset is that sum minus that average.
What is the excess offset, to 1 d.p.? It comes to -1.4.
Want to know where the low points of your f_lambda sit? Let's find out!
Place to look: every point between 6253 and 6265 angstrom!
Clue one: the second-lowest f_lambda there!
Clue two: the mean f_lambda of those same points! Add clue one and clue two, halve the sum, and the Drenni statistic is 4.65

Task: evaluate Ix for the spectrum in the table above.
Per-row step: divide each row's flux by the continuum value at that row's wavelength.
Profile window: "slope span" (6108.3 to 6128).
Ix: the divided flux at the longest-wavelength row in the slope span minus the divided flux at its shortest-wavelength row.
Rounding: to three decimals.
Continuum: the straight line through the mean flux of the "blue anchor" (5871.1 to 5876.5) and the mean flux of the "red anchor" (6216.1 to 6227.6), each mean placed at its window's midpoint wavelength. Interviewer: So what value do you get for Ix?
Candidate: 0.004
